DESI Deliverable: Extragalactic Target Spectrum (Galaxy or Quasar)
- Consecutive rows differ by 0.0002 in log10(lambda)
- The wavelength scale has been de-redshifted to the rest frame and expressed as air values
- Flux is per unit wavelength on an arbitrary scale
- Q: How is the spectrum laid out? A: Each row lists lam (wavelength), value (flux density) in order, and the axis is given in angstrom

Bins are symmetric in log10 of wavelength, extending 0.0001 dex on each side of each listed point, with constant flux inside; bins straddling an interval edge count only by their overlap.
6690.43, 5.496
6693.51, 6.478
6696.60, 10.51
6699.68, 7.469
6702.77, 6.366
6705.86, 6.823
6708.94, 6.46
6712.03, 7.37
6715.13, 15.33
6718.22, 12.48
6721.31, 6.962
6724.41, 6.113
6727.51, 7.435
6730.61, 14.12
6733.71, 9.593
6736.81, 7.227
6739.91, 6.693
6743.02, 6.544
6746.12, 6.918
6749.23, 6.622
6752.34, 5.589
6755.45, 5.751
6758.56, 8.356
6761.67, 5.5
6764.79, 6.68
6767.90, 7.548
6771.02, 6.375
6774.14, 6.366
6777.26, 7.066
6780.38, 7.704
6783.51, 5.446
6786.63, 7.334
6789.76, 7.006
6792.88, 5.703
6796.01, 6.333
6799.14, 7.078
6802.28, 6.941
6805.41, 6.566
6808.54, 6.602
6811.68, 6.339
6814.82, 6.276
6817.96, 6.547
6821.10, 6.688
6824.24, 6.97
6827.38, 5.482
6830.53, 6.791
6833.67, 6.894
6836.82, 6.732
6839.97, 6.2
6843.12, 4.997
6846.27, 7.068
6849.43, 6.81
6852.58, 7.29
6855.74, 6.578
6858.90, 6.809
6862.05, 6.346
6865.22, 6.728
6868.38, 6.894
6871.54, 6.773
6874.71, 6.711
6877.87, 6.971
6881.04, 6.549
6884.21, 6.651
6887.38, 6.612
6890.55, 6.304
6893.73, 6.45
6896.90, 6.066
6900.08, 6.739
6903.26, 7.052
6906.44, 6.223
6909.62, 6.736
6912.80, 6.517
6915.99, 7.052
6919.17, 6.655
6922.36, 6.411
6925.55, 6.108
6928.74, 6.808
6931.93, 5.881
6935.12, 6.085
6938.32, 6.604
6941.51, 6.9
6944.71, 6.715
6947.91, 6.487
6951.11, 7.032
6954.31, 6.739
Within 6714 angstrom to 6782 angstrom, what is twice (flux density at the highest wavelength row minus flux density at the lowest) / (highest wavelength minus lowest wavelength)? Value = -0.23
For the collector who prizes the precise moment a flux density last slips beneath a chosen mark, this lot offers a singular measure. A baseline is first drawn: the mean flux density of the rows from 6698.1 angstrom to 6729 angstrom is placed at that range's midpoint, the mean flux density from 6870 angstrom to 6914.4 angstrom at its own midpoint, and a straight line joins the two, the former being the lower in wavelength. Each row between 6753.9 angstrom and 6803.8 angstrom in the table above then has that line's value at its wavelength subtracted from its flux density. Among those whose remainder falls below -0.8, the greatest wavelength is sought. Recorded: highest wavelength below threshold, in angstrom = 6796.01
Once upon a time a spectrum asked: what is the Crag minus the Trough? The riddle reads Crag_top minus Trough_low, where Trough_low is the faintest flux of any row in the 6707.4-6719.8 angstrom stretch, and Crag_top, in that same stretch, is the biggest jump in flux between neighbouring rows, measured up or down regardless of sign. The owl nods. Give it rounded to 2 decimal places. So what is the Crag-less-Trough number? 1.50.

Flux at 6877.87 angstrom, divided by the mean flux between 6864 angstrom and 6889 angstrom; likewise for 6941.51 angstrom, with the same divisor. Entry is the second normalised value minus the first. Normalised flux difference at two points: -0.011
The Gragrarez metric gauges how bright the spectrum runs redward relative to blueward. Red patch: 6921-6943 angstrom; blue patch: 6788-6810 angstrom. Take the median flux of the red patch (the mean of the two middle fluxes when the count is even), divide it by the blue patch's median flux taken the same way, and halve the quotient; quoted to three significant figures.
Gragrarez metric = 0.486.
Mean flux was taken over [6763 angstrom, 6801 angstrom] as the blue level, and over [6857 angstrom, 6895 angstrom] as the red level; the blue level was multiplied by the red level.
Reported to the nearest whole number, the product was 45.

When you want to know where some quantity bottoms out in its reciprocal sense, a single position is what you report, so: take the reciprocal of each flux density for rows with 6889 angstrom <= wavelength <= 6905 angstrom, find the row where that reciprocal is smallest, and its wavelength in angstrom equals 6903.26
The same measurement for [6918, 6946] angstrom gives 6941.51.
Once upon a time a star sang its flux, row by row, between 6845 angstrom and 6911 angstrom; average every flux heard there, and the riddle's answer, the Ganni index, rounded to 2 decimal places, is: 6.68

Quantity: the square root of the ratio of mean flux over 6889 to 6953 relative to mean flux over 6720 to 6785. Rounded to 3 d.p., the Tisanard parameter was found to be 0.955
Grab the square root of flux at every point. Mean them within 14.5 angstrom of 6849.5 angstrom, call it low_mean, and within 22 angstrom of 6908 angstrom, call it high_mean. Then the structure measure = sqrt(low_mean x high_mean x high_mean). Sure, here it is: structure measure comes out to 4.09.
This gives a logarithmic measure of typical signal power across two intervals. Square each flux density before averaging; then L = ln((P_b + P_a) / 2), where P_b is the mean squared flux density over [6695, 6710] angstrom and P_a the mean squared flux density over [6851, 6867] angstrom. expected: 3.96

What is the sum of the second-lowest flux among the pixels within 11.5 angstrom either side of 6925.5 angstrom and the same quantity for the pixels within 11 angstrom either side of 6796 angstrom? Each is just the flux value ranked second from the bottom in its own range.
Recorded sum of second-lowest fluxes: 12.4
